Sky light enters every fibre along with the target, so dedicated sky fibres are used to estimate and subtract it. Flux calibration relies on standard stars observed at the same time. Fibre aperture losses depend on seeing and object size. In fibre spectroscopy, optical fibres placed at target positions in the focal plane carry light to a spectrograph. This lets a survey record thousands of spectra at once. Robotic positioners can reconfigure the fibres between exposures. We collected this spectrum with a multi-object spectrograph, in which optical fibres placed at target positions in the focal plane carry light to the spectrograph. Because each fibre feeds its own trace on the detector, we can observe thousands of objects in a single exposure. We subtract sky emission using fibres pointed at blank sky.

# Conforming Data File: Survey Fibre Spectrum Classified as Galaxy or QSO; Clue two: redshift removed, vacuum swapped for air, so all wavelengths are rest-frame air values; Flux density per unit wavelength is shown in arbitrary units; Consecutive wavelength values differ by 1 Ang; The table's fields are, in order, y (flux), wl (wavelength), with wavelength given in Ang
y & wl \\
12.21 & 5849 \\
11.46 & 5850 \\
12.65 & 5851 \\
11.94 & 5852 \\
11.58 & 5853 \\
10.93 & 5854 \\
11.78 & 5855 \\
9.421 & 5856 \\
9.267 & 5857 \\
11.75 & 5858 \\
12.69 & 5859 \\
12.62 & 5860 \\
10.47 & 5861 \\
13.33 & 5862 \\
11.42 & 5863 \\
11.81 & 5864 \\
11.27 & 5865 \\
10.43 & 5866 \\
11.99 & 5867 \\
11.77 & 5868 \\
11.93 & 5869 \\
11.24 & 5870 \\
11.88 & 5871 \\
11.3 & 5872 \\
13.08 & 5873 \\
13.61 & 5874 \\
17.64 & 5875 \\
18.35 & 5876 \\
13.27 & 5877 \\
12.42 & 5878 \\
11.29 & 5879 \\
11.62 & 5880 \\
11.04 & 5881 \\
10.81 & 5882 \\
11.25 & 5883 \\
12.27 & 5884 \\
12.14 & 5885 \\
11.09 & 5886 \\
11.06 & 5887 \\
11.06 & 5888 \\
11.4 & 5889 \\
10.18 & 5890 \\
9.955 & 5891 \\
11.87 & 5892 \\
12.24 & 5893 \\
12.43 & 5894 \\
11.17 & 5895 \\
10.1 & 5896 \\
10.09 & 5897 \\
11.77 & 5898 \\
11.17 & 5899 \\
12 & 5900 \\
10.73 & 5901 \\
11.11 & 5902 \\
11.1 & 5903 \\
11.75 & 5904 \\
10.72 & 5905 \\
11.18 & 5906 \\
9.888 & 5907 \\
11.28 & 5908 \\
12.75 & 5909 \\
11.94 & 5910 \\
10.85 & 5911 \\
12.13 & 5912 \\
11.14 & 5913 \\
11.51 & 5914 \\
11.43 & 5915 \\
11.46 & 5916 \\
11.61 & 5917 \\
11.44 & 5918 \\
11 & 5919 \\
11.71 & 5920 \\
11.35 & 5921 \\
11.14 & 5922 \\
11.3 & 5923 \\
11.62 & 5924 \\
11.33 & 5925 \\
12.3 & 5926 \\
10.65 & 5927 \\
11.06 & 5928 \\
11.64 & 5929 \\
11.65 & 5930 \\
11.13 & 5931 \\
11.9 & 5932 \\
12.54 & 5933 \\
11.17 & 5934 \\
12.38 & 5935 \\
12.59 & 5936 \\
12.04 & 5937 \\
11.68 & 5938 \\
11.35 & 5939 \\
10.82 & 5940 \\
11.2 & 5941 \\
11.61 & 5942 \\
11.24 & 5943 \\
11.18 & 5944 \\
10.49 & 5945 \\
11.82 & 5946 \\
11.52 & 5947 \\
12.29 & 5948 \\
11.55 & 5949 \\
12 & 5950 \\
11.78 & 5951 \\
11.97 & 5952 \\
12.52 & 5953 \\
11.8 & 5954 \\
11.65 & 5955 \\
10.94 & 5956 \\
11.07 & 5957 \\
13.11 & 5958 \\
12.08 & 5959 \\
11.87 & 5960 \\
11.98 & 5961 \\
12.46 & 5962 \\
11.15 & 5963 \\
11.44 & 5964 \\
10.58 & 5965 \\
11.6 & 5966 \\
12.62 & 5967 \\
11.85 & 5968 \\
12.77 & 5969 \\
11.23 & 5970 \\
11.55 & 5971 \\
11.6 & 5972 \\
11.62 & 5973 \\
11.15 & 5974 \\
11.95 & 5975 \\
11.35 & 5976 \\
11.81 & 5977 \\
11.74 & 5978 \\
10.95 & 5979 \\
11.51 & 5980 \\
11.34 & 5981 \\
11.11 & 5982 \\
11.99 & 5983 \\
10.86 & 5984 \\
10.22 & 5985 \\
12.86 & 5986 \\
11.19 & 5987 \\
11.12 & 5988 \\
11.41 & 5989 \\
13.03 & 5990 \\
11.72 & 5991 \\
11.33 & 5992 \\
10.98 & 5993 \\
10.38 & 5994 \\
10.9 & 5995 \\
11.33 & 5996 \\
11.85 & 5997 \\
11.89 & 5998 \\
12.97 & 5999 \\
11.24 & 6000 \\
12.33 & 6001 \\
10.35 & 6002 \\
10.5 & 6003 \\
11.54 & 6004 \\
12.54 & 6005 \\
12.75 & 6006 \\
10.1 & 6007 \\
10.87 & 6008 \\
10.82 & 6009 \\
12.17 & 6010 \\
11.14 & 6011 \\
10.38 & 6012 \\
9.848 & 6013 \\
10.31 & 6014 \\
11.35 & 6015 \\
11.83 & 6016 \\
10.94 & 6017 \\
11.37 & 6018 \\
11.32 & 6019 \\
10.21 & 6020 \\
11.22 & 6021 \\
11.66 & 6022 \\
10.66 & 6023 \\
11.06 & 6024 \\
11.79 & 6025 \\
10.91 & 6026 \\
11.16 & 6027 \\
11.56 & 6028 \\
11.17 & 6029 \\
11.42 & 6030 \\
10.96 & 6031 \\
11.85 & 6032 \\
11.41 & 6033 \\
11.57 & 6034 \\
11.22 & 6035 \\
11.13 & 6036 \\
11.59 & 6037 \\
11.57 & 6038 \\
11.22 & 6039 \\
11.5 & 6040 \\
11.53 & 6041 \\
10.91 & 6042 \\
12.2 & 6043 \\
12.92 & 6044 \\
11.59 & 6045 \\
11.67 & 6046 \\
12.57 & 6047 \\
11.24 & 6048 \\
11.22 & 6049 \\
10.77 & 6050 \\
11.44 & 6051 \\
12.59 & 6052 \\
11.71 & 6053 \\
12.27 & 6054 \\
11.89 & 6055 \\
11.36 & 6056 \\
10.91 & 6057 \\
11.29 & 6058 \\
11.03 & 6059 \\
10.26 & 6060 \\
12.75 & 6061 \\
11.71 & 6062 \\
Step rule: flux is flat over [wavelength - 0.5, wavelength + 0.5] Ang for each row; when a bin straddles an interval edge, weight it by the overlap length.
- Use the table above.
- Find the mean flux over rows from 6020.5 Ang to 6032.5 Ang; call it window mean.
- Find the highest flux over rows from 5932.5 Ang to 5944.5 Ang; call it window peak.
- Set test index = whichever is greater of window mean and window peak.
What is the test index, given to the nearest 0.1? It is 12.6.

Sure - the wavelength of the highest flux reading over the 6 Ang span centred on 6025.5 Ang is 6025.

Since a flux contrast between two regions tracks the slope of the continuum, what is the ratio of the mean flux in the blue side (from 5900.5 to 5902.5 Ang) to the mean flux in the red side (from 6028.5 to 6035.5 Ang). 0.96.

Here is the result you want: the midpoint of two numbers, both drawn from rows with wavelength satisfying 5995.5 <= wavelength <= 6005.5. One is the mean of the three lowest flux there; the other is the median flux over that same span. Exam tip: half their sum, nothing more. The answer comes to 11.2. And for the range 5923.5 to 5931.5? 11.2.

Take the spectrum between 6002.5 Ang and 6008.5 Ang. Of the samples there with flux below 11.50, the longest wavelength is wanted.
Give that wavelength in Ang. 6008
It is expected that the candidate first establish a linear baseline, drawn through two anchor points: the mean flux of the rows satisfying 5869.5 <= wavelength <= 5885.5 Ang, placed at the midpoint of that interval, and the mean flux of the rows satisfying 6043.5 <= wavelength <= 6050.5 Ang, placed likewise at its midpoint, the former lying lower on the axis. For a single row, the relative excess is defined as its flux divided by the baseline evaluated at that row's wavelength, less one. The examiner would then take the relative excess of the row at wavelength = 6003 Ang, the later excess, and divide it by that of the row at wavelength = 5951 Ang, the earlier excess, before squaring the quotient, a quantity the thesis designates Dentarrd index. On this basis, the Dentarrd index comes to 9.4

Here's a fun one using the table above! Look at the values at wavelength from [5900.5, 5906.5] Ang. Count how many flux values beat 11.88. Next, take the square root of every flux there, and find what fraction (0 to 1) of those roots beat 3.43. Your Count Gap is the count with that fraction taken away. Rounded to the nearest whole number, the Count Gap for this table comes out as 0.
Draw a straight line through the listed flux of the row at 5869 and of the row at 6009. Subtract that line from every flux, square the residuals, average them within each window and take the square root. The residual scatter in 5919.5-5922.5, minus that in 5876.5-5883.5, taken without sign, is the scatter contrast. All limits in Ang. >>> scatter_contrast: 0.56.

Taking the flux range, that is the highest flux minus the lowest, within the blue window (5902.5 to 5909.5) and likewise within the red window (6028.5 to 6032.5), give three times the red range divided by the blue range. 0.9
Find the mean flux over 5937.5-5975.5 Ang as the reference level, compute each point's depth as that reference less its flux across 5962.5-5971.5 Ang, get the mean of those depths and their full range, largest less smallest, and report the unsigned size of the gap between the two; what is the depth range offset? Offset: 2.2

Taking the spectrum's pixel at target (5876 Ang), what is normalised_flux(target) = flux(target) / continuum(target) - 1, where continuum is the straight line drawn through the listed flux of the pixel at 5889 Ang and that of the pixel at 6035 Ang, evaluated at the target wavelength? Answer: 0.61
